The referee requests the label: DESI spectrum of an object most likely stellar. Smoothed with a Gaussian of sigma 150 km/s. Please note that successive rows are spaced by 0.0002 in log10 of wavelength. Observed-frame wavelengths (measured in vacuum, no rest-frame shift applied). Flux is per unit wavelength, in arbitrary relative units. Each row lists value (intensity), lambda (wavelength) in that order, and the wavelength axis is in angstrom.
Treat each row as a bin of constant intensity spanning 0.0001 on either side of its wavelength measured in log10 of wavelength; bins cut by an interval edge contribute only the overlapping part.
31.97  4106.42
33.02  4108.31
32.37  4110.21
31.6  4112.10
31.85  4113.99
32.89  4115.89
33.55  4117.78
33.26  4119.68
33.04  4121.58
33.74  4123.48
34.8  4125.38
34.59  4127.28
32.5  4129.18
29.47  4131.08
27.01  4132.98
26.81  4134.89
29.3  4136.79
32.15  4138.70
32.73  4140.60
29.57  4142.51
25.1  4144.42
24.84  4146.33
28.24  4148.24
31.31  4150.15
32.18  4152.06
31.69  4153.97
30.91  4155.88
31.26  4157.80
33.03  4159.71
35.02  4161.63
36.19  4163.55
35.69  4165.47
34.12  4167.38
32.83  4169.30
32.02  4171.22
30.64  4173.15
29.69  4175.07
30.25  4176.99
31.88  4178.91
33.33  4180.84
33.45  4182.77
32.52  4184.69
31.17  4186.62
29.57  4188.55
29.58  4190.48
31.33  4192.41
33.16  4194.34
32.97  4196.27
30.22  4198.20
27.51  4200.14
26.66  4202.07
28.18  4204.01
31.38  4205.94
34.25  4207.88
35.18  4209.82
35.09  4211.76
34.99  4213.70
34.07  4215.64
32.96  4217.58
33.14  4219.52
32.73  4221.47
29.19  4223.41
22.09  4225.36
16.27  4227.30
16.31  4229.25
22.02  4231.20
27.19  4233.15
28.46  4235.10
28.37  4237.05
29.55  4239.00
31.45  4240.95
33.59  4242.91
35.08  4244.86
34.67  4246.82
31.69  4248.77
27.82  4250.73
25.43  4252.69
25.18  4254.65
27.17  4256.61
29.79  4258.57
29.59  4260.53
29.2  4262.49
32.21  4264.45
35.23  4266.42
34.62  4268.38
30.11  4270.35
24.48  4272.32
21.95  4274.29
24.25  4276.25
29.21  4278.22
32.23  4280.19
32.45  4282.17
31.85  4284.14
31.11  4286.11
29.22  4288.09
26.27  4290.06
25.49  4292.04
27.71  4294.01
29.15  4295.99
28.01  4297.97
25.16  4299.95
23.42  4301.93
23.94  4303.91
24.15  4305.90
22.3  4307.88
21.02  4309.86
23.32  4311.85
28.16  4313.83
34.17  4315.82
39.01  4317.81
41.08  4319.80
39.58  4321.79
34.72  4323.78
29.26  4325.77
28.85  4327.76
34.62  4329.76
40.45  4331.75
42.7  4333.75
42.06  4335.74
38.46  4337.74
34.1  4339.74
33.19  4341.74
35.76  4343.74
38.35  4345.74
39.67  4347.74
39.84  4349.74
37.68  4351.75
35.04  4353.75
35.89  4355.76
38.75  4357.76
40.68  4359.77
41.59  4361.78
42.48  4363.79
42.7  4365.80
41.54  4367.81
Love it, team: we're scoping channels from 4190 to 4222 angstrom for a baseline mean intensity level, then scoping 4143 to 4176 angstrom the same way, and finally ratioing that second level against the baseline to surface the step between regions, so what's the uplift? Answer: 0.98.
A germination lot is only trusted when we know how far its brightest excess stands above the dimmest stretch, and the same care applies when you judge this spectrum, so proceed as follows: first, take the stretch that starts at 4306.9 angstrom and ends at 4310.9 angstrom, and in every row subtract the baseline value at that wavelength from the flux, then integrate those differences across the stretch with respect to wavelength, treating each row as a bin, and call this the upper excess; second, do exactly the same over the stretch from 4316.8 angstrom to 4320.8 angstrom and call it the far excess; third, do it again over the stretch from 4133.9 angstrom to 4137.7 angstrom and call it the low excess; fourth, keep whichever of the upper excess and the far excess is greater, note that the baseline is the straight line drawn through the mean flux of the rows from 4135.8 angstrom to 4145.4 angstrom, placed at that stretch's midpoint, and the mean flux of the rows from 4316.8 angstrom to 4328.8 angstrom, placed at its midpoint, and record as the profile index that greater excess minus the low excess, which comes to 25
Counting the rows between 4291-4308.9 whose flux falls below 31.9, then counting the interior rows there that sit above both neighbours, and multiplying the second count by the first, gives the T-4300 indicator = 18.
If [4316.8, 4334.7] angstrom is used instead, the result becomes 2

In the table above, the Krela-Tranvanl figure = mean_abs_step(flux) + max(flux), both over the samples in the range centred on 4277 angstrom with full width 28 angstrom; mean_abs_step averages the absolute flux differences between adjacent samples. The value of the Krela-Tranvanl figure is 37.8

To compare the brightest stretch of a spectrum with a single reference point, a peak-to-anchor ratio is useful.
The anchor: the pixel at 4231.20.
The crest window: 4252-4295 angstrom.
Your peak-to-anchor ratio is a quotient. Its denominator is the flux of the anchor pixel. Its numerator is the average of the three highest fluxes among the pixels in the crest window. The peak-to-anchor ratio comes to 1.55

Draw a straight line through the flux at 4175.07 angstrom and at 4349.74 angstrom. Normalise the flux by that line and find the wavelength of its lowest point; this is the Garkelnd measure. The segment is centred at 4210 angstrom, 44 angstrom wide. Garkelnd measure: 4229.25 angstrom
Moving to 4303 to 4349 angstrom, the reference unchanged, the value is 4309.86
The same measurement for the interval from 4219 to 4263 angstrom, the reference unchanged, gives 4229.25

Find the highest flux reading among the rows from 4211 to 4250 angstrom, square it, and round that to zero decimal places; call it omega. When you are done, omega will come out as 1231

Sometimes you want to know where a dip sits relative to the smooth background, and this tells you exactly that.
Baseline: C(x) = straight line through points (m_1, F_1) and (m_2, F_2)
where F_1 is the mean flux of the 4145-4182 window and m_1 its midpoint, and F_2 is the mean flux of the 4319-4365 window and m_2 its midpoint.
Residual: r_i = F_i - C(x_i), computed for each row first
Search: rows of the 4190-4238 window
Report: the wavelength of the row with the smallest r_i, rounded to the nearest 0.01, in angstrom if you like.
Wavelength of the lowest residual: 4229.25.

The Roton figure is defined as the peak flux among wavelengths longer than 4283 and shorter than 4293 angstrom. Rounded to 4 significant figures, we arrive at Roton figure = 31.85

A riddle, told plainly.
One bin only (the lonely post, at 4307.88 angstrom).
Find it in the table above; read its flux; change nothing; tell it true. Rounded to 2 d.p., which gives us 22.30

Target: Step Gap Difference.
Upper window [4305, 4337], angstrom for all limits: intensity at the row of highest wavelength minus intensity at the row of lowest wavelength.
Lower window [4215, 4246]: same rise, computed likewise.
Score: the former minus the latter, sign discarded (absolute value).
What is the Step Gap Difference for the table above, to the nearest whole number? 17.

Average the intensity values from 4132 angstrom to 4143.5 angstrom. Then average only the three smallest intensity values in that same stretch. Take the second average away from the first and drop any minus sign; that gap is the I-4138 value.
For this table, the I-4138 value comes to 1.9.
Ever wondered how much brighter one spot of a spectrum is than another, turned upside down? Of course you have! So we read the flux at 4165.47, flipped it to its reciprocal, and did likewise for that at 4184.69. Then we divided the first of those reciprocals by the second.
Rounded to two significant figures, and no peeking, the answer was 0.91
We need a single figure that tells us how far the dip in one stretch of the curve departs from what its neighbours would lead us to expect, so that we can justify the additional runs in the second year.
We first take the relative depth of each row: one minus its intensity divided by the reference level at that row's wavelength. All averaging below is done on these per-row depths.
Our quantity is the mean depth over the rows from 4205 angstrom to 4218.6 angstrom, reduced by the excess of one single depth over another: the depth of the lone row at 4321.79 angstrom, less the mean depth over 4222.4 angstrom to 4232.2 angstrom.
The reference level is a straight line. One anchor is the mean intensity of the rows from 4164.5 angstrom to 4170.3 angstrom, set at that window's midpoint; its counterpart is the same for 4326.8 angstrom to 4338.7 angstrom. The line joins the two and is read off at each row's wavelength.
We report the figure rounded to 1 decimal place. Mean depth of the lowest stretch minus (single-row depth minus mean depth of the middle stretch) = 0.5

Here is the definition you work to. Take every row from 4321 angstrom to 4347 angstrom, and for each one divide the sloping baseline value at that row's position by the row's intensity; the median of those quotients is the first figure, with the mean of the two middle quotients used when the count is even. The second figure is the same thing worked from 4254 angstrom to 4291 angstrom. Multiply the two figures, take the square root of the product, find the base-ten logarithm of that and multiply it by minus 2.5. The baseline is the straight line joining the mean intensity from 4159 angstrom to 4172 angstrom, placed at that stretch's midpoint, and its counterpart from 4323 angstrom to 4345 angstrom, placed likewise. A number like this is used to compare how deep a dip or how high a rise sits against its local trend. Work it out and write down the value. -0.10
